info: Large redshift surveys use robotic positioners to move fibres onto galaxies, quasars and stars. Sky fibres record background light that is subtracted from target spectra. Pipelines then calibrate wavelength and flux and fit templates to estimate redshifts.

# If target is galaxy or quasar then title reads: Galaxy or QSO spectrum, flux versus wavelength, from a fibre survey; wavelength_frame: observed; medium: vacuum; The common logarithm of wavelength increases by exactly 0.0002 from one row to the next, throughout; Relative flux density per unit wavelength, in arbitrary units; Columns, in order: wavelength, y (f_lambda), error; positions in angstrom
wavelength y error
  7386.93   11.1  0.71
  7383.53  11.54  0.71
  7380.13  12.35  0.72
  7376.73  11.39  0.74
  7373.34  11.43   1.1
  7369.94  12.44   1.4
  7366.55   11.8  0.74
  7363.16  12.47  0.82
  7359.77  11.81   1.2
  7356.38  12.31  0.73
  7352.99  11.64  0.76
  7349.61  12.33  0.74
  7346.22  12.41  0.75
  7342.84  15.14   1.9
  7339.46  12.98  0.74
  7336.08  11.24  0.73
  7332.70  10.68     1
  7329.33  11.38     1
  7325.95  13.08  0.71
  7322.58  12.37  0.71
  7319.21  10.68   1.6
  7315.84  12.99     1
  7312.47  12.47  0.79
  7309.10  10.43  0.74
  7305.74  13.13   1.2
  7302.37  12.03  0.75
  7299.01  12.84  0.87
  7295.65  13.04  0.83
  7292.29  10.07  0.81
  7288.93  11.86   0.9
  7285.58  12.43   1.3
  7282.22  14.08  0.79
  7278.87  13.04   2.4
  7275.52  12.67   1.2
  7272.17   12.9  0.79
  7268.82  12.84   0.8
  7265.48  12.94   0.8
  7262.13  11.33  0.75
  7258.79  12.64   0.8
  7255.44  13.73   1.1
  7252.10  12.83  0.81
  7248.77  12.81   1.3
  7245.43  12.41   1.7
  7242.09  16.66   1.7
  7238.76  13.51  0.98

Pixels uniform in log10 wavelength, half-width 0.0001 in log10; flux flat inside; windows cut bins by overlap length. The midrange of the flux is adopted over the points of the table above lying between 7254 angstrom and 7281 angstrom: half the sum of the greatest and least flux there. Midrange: 12.5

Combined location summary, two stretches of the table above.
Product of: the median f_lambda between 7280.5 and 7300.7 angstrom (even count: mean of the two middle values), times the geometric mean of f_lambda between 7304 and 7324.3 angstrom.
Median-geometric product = 151.1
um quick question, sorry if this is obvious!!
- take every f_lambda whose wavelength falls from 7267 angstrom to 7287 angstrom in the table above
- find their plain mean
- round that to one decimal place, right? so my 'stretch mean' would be 13.0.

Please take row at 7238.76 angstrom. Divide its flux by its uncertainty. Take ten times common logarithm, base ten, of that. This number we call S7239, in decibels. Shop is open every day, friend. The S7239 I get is 11.4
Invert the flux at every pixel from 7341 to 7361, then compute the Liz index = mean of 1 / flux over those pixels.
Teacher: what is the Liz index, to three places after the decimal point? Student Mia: 0.080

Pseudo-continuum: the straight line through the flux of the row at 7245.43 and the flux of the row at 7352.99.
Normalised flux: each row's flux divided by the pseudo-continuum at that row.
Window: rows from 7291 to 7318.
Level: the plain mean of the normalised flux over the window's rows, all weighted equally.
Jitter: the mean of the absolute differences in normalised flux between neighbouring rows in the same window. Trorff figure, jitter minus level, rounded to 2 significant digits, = -0.89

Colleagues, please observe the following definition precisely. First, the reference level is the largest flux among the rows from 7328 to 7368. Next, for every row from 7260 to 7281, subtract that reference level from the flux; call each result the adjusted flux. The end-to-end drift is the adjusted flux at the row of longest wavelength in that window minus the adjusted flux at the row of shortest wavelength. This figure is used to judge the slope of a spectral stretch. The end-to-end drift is 1.7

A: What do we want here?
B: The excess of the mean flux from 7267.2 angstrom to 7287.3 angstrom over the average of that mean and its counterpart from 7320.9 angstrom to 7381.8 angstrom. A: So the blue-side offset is 0.4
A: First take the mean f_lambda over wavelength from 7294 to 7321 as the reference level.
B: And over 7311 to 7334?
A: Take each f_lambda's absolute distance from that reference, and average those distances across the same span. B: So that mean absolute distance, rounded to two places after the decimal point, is 0.85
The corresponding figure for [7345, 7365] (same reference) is 0.28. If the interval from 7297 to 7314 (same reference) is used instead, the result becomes 0.76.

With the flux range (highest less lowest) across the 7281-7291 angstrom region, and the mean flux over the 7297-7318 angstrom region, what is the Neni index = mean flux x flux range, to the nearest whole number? 27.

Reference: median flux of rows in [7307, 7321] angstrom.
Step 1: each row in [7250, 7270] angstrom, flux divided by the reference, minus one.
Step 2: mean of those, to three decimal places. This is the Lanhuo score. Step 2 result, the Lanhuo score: 0.099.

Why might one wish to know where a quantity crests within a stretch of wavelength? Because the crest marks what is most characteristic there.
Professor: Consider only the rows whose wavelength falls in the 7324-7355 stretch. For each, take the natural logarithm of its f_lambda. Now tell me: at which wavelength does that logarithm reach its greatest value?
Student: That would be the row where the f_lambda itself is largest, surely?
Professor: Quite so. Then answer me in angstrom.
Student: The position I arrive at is 7342.84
